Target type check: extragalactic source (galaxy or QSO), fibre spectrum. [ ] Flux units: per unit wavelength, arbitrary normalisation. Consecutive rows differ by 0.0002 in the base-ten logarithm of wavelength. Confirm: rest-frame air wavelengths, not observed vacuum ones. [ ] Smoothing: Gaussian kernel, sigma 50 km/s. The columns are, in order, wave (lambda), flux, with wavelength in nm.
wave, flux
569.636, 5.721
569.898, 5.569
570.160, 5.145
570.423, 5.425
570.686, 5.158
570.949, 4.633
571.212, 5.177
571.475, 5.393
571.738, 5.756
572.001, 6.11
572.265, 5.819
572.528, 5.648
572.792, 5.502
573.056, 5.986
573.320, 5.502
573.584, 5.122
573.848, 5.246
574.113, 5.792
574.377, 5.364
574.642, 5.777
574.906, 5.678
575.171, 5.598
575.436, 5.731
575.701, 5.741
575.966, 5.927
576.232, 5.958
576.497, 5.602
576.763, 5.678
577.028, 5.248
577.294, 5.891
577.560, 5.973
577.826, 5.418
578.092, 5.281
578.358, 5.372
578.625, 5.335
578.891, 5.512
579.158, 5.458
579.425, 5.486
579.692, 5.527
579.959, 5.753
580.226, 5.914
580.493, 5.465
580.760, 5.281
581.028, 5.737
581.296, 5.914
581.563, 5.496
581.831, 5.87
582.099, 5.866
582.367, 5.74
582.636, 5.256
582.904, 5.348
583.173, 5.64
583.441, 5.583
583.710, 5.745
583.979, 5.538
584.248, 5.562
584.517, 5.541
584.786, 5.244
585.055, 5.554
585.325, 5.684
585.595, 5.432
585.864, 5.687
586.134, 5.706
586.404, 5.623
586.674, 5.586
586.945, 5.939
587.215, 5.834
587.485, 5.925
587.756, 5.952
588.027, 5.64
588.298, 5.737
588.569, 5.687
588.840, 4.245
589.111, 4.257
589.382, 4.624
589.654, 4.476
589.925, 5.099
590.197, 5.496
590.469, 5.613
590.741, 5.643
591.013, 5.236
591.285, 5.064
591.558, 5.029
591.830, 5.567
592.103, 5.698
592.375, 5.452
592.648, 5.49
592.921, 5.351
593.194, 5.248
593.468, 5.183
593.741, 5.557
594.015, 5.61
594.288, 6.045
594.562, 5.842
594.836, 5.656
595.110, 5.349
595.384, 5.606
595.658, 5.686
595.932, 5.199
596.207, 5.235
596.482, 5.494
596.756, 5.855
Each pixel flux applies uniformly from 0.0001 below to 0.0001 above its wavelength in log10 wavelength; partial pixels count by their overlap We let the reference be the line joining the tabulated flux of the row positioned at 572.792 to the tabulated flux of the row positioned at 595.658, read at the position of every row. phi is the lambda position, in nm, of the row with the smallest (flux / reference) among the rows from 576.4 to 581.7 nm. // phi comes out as 577.028 nm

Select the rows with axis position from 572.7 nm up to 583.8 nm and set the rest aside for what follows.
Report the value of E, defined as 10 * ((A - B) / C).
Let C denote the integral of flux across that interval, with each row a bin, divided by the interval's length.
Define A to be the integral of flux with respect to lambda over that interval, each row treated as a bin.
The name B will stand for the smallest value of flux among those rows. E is 102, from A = 62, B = 5.122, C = 5.60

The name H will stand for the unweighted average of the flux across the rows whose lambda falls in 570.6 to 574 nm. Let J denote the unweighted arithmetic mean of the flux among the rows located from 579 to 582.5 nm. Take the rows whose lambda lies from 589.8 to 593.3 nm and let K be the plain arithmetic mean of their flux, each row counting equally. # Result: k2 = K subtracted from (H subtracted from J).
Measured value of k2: -5.2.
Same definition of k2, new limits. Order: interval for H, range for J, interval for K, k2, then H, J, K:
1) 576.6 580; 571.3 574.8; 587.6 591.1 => -5.1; 5.53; 5.62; 5.21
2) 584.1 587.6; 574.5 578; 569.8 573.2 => -5.4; 5.64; 5.71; 5.49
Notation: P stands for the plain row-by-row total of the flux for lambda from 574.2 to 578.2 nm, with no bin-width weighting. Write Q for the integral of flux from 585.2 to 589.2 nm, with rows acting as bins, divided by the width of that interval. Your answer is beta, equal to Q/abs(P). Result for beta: 0.065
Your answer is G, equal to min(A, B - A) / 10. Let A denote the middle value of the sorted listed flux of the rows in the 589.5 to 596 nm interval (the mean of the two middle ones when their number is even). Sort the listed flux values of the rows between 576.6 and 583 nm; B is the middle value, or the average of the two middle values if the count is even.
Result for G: 0.0011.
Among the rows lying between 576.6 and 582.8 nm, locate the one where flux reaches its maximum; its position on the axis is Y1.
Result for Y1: 577.560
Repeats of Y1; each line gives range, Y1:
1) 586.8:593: 587.756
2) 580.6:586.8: 581.296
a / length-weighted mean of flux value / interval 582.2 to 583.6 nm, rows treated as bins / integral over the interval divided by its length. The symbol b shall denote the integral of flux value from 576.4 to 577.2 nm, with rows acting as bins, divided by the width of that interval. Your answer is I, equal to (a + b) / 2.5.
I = 4.42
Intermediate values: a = 5.52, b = 5.52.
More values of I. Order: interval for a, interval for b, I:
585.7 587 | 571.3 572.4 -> 4.57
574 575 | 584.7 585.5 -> 4.46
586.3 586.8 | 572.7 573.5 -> 4.50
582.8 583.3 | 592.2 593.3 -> 4.36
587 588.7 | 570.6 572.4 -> 4.50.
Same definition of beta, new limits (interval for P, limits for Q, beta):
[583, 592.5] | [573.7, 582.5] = 0.030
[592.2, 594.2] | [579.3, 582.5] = 0.150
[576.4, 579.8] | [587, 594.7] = 0.075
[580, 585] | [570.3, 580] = 0.055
